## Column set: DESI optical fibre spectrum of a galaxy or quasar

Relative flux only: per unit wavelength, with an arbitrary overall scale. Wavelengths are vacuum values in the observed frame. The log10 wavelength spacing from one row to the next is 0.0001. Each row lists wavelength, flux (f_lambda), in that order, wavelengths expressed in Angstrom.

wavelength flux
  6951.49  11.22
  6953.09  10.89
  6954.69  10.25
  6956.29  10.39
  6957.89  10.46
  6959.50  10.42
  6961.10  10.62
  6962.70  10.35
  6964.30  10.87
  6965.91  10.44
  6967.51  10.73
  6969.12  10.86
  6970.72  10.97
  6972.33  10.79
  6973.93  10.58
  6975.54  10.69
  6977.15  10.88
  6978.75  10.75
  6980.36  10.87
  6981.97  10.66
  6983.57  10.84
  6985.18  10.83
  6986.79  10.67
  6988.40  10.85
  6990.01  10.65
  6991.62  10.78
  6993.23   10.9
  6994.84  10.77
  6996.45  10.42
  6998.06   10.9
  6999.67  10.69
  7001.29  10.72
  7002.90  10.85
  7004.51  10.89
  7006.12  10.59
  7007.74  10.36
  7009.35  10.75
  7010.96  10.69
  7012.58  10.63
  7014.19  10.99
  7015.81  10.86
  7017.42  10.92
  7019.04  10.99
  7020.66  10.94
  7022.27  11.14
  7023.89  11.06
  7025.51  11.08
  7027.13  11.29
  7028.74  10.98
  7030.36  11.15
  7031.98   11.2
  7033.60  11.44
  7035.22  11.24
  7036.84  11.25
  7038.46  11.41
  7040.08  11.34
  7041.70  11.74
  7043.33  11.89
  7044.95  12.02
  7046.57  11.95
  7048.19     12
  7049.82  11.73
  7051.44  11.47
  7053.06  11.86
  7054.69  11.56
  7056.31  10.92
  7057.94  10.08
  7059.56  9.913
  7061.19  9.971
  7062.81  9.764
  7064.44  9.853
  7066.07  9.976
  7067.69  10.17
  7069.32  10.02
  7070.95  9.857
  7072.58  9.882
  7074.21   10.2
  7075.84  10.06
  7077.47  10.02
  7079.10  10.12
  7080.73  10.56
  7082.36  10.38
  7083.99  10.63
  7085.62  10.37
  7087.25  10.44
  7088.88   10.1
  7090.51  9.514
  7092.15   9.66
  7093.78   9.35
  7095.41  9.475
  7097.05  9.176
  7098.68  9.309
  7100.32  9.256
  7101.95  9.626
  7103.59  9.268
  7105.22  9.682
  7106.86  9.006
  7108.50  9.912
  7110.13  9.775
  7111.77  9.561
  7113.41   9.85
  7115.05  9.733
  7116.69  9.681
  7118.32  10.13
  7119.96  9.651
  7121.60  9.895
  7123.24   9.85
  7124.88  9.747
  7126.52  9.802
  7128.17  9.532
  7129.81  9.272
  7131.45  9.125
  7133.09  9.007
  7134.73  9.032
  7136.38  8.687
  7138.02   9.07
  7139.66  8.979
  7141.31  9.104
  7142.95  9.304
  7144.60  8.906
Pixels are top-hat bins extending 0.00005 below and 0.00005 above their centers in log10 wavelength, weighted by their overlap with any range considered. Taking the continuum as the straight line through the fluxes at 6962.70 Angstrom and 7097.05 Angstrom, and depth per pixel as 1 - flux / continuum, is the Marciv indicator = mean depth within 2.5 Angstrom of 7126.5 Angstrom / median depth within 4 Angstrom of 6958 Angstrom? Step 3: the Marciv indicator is 21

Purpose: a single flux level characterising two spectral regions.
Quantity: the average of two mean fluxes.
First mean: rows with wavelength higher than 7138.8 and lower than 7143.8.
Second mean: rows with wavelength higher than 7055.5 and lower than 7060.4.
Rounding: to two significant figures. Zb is 9.7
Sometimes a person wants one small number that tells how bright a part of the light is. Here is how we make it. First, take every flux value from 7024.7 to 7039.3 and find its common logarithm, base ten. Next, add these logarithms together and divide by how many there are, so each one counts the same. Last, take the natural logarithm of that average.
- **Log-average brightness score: 0.049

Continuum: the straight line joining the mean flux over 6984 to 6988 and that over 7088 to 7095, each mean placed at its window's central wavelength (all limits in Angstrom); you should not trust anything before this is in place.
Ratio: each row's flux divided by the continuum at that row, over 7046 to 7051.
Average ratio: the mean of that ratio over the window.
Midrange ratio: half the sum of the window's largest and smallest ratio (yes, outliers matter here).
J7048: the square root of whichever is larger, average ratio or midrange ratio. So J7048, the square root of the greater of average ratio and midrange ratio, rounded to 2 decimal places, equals 1.08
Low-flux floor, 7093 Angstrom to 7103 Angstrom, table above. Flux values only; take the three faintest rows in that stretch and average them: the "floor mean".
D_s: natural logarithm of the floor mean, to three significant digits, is 2.22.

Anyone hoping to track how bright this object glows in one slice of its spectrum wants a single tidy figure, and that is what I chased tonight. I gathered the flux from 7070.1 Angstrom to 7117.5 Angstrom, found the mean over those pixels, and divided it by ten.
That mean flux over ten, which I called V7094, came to 0.98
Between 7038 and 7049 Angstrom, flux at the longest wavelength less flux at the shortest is 0.59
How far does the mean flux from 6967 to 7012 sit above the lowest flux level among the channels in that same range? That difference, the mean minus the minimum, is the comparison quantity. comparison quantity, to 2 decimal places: 0.39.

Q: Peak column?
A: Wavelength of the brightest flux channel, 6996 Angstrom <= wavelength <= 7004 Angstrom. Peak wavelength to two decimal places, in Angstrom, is 6998.06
